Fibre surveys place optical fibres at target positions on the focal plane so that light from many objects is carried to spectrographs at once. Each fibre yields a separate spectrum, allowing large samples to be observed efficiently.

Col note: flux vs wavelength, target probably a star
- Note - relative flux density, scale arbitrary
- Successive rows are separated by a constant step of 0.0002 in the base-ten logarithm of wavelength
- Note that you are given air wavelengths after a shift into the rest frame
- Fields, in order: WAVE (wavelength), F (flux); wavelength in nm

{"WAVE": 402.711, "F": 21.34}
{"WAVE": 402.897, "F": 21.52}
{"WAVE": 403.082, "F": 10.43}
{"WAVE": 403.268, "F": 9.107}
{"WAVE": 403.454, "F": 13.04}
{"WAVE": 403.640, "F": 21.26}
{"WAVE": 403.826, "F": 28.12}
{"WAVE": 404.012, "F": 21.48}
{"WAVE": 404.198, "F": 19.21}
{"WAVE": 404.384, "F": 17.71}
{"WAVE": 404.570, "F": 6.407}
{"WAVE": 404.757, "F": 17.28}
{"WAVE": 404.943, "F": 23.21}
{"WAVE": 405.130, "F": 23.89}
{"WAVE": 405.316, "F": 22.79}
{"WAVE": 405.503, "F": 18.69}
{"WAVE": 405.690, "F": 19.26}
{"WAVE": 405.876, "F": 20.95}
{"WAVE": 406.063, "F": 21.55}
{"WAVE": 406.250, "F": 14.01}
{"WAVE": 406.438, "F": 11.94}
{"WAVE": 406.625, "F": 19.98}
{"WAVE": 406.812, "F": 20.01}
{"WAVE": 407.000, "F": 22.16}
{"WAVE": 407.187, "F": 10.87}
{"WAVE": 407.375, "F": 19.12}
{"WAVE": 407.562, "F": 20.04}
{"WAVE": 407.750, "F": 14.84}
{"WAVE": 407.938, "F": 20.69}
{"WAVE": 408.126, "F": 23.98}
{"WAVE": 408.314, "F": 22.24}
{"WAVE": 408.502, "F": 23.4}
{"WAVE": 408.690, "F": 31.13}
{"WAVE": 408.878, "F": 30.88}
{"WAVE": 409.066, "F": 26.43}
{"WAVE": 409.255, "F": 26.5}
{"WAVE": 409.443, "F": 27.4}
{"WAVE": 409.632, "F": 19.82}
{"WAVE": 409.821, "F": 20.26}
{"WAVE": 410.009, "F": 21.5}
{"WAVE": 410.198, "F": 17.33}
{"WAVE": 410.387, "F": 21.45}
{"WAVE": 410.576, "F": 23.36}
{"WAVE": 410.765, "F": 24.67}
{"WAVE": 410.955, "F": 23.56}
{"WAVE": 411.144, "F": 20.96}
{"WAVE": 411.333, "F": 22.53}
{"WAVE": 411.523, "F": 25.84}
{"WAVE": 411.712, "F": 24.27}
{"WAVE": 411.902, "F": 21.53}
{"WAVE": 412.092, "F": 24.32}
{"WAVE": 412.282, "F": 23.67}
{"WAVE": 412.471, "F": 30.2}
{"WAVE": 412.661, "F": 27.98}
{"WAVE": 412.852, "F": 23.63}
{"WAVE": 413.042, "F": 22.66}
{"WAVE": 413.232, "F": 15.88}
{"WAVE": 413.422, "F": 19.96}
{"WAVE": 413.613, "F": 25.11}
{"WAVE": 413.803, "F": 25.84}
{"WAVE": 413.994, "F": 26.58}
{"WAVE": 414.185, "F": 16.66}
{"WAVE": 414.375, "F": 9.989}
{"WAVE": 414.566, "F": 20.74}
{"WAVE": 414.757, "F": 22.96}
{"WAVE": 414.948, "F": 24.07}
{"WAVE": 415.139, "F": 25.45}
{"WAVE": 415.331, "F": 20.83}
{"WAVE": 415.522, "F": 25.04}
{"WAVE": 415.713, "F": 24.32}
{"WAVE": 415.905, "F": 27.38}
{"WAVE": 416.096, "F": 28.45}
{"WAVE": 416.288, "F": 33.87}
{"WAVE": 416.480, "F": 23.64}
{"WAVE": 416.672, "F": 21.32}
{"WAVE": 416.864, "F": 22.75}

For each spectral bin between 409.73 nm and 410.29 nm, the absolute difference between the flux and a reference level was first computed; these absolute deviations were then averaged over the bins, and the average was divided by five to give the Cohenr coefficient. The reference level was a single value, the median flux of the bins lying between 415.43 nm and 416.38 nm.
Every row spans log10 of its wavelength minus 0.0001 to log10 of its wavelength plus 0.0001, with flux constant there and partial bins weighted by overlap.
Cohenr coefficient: 1.54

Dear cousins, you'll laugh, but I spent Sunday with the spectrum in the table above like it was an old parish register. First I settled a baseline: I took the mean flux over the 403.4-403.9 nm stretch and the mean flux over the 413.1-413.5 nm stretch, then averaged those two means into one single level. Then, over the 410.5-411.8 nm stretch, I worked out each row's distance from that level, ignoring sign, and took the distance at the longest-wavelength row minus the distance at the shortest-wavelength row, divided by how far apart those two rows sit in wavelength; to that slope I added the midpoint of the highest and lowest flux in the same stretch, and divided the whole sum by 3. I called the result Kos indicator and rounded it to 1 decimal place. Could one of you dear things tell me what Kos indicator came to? 8.1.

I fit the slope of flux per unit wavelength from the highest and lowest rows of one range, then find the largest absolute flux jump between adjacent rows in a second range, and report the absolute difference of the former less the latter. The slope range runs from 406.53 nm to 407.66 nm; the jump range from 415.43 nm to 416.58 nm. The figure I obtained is 10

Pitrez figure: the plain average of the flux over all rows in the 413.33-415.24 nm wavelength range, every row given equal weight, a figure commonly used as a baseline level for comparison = 21.7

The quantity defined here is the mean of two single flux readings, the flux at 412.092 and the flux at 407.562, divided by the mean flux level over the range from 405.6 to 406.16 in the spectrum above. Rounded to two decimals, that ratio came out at 1.08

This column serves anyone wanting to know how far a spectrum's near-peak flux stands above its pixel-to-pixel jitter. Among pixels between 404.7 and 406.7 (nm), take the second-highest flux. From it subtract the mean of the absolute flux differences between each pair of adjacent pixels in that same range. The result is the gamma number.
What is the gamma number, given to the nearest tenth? 20.0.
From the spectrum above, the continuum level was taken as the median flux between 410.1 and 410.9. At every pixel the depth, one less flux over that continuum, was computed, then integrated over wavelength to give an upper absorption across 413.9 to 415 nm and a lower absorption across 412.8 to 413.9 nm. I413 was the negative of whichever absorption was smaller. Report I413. -0.01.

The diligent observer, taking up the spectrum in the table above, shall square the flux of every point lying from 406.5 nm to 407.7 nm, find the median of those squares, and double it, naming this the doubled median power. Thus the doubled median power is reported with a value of 800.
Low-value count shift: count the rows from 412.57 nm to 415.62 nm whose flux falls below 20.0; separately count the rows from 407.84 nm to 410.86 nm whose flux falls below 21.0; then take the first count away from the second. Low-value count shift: 0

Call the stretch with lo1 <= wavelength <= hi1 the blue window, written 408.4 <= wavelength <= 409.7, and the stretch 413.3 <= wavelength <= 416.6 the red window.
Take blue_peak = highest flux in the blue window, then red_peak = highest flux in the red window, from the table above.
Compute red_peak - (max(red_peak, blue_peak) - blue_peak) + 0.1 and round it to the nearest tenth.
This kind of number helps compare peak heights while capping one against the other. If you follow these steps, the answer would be 31.2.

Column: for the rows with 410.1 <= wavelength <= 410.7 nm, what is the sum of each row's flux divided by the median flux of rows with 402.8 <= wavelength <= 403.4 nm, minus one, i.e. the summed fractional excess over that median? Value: 3.0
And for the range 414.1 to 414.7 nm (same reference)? 1.5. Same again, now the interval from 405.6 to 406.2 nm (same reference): 2.9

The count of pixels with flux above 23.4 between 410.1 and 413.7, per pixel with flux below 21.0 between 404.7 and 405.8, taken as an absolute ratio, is 3.3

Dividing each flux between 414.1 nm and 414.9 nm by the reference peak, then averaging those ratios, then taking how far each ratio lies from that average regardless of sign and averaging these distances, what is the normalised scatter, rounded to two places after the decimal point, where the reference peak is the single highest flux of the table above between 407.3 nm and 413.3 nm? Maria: 0.14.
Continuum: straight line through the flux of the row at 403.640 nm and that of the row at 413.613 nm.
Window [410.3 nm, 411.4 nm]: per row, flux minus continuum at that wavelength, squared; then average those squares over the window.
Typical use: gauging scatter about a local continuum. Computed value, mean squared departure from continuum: 3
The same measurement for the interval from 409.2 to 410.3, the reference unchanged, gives 16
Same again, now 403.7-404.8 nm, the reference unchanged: 53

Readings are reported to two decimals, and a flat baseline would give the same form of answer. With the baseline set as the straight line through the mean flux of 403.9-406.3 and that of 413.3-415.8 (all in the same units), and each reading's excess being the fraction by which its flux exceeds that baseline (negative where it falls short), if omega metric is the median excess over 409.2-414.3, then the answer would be 0.11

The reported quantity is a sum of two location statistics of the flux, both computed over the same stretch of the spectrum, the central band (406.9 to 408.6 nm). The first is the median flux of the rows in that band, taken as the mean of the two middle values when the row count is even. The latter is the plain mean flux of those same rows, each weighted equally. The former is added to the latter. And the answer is 40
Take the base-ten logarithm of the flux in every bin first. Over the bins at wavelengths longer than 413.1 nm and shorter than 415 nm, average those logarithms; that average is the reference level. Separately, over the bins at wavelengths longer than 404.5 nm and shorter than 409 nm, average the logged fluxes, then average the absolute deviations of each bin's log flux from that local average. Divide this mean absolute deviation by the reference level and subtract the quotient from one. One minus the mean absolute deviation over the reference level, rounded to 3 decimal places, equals 0.922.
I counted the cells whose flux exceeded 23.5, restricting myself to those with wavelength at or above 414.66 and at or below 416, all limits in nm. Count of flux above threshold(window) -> 5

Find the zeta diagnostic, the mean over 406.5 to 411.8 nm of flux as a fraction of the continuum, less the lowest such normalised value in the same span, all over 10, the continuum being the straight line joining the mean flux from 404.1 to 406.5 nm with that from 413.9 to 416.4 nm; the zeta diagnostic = 0.053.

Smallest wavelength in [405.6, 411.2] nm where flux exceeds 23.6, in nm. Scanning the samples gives 408.126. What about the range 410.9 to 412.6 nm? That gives 411.523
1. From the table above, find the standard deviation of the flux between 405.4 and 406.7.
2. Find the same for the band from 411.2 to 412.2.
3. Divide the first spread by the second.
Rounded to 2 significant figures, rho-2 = 2.2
